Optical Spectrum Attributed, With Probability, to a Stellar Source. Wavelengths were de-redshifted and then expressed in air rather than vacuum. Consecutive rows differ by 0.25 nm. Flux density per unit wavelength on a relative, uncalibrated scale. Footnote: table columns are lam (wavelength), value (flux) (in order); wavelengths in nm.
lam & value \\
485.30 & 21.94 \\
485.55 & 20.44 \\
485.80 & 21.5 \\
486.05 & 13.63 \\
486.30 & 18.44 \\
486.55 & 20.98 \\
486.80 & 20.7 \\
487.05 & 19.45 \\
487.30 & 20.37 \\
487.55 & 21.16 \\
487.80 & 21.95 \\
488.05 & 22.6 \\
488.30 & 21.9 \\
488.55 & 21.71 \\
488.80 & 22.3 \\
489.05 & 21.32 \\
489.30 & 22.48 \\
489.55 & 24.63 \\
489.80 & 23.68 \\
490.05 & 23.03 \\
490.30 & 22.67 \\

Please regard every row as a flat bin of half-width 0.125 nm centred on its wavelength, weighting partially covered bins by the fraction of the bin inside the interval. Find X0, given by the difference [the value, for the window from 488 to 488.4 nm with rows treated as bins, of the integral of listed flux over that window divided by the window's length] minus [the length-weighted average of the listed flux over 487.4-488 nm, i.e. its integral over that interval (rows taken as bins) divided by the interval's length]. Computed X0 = 0.6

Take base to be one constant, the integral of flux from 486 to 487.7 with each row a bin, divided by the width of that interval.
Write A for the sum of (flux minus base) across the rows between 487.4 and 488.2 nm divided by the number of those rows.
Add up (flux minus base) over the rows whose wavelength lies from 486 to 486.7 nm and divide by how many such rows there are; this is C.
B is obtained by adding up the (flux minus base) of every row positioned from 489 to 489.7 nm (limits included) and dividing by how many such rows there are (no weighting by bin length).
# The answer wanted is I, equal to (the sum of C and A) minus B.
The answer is -2.8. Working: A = 2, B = 3.3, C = -1.9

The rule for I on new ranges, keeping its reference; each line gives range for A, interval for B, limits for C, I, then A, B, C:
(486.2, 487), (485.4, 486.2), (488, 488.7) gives 4.1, 1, -1.0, 2.5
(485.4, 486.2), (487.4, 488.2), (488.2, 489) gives -0.9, -1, 2.4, 2.4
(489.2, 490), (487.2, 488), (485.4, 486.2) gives 1.4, 4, 1.6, -1.0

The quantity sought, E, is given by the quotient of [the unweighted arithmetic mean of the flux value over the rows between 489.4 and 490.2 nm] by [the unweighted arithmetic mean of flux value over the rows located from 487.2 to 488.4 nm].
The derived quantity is 1.10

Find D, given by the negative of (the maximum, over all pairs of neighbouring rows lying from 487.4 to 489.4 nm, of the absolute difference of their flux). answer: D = -1.2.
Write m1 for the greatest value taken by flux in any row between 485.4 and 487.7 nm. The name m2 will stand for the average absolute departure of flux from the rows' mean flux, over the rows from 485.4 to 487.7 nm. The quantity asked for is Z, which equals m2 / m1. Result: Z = 0.076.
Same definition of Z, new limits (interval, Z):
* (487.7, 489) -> 0.013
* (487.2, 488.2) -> 0.033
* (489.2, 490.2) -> 0.028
